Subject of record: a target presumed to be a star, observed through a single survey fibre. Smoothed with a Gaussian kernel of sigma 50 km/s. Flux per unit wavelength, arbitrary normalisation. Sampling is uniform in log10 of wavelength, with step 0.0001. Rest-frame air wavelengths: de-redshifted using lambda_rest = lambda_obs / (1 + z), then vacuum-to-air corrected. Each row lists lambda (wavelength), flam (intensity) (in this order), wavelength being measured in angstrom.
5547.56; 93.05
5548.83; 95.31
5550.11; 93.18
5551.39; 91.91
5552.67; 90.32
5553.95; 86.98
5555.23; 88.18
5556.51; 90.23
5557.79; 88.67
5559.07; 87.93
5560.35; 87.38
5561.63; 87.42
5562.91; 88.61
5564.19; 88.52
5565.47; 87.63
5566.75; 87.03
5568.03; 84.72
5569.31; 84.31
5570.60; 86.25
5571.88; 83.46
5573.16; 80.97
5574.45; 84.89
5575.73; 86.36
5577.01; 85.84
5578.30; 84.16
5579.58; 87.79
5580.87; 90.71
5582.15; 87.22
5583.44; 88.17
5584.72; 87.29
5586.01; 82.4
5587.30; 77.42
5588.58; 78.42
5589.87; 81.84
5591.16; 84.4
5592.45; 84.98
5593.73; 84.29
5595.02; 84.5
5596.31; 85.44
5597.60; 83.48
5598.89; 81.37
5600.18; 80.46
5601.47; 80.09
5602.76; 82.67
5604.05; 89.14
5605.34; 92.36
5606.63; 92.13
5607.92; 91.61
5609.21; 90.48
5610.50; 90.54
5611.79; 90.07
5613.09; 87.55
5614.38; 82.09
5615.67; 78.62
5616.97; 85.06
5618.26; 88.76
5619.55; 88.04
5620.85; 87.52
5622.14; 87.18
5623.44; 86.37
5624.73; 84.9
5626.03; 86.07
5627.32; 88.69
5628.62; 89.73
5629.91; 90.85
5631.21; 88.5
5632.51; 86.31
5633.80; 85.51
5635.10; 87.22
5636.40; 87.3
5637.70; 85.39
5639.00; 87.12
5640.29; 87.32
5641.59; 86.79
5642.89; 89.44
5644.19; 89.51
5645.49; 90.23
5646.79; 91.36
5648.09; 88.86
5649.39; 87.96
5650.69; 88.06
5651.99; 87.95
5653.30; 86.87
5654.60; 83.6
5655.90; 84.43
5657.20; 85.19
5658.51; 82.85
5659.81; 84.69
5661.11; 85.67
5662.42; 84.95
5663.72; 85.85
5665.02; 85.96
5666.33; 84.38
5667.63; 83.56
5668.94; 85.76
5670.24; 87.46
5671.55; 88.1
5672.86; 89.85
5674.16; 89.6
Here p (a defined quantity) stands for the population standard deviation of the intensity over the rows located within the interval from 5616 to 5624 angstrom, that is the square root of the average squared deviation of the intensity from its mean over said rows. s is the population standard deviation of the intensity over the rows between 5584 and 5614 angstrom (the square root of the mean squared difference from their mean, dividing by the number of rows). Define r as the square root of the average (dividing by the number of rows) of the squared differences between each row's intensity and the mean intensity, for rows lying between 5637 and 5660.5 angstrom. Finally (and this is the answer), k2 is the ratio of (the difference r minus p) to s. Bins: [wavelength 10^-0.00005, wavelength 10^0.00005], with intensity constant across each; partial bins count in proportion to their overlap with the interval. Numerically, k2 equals 0.3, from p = 1.2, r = 2.3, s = 4.4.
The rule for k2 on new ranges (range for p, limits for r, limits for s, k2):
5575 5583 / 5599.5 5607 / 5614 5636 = 1.1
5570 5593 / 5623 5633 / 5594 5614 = -0.3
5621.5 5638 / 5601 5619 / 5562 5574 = 1.2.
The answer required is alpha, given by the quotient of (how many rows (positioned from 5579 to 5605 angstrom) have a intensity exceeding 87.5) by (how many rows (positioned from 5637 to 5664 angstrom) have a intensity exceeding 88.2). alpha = 0.8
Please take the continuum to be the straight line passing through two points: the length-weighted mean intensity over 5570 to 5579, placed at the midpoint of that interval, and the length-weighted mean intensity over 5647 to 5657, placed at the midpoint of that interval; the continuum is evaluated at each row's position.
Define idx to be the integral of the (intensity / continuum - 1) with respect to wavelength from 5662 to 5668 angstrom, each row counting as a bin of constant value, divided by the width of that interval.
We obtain -0.027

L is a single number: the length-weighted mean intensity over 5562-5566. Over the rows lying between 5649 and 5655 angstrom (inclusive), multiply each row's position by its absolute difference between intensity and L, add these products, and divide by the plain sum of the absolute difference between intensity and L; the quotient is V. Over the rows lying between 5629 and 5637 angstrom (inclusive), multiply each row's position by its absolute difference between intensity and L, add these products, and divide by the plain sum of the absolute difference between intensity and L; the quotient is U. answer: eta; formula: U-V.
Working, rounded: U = 5632.8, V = 5653.8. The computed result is -21.0 angstrom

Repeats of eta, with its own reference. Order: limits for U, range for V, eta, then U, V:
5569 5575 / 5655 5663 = -86.9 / 5572.1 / 5659.0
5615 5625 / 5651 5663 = -39.2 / 5618.7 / 5657.9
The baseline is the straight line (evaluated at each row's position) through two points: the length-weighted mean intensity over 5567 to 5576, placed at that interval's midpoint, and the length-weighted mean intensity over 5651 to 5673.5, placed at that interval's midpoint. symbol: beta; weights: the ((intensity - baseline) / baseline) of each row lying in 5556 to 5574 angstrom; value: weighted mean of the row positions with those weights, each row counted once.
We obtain 5560.0 angstrom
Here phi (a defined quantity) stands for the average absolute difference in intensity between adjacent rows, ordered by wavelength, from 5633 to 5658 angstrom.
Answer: 1.1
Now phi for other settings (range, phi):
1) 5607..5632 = 2.0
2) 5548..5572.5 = 1.4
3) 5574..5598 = 2.0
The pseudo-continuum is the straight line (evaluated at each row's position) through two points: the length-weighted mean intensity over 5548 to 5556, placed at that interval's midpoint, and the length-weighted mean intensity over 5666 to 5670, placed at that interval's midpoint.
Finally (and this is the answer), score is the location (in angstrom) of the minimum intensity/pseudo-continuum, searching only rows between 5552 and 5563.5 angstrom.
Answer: 5553.95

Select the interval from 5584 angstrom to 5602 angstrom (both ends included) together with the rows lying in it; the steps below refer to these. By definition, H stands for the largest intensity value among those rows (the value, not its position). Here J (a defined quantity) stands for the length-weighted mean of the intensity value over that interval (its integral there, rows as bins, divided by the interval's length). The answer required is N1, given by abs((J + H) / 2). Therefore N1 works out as 85.0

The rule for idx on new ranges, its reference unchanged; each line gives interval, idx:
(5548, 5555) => 0.089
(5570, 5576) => -0.004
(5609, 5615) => 0.026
